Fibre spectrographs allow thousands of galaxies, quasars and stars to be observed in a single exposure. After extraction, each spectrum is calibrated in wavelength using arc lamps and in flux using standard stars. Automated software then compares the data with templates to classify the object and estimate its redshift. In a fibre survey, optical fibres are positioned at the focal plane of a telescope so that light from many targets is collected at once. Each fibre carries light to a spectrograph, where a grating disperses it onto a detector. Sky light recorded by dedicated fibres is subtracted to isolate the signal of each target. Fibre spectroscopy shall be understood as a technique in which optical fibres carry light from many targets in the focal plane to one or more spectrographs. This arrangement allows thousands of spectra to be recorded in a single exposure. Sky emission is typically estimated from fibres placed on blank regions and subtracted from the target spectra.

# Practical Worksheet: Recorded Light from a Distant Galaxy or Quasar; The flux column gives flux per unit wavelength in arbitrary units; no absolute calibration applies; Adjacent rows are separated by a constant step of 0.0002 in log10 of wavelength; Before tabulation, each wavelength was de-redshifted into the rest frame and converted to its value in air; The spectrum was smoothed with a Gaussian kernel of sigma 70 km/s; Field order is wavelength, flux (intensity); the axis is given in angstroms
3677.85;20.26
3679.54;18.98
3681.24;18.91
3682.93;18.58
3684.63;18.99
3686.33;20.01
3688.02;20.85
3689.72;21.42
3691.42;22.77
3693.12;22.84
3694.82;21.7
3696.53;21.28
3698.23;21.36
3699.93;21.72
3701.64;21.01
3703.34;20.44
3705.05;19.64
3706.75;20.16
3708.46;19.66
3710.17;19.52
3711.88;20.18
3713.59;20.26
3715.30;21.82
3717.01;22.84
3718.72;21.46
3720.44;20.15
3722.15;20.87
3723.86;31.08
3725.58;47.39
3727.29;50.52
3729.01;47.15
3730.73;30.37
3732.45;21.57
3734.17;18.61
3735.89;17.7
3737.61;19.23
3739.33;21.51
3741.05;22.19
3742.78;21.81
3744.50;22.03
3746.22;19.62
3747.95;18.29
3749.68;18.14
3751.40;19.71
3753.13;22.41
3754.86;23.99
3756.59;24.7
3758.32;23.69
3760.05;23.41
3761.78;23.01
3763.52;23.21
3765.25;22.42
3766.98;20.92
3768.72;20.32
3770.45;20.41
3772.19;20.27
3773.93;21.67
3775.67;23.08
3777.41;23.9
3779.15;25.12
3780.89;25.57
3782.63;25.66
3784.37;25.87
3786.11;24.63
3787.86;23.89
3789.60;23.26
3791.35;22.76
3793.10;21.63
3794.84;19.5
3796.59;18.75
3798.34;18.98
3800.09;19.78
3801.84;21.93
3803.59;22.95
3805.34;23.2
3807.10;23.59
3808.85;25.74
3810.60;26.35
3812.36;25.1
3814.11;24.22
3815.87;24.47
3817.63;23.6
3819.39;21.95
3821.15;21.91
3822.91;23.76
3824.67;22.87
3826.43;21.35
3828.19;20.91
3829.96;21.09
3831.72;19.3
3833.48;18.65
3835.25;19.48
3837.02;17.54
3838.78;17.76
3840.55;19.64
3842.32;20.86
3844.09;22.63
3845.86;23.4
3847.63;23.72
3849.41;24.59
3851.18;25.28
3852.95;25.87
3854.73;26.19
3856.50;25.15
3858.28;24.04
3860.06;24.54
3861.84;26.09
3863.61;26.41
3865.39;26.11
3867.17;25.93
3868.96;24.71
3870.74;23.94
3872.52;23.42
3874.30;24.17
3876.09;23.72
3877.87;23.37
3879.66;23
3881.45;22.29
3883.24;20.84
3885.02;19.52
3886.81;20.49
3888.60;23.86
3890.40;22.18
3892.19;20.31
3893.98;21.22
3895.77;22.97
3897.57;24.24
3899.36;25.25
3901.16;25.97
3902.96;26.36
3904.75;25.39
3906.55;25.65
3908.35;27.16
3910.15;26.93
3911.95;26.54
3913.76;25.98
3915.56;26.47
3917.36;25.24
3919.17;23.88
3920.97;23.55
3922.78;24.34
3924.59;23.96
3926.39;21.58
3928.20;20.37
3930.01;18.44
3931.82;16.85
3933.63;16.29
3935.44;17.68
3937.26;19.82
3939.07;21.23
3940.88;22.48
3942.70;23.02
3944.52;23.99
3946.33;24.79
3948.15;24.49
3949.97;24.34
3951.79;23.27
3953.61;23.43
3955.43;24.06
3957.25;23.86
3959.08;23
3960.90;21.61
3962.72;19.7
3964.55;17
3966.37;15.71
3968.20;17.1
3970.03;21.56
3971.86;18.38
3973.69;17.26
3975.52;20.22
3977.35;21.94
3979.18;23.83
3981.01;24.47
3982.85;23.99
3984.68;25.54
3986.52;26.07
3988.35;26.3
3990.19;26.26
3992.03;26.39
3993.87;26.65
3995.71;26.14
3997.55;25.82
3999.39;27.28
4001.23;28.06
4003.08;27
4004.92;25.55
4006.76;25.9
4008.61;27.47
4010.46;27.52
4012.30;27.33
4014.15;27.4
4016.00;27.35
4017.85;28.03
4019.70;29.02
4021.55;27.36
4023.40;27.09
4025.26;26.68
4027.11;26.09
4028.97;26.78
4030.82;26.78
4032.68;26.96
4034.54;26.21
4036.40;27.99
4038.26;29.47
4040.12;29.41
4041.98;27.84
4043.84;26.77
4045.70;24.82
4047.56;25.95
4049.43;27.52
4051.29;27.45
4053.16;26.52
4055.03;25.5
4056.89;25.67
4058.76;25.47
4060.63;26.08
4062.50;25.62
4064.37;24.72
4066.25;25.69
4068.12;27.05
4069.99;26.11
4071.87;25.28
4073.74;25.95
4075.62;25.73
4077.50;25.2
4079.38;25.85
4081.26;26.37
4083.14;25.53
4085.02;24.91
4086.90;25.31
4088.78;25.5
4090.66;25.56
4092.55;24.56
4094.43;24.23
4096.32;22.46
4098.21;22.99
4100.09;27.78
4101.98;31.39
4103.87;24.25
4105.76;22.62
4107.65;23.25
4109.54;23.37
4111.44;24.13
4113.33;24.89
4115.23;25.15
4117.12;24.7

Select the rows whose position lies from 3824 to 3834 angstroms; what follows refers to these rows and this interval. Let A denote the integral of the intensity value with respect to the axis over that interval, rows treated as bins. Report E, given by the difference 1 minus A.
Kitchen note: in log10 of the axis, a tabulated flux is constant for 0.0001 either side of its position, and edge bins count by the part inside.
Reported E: -206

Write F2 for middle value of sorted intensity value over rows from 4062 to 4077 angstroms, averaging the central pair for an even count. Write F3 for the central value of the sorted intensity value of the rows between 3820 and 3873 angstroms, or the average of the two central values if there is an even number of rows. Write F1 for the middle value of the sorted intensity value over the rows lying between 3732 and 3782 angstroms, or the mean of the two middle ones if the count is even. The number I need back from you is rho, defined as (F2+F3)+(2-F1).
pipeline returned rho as 29.5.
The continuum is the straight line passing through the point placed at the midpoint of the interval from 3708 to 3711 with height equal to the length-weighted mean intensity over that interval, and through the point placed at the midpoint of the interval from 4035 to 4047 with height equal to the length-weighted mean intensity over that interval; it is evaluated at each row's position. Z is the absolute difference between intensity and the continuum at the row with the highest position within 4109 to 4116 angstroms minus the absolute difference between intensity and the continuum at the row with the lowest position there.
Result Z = -1.6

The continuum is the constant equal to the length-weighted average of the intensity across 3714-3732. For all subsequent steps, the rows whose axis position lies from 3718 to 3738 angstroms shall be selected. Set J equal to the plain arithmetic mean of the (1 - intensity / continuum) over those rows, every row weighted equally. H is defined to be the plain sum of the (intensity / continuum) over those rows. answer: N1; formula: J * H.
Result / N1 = 0.7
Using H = 11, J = 0.07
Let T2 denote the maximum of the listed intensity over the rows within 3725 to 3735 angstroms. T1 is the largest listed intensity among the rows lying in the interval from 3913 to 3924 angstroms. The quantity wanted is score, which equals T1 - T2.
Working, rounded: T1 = 26.47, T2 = 50.52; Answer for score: -24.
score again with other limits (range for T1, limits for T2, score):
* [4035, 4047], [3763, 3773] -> 6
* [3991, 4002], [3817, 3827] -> 4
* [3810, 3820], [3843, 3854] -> 0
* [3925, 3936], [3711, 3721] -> -1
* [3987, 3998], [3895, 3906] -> 0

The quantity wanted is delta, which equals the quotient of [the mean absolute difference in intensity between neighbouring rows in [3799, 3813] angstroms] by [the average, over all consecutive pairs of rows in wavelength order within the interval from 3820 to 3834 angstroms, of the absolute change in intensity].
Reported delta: 1.1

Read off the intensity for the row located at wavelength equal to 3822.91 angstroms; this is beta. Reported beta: 23.76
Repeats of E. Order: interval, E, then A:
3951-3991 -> -880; 881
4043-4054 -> -291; 292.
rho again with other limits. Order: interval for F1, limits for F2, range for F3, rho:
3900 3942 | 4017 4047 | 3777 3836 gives 28.1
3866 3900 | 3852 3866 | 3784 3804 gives 27.0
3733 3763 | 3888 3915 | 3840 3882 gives 29.7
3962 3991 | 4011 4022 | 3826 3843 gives 27.2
